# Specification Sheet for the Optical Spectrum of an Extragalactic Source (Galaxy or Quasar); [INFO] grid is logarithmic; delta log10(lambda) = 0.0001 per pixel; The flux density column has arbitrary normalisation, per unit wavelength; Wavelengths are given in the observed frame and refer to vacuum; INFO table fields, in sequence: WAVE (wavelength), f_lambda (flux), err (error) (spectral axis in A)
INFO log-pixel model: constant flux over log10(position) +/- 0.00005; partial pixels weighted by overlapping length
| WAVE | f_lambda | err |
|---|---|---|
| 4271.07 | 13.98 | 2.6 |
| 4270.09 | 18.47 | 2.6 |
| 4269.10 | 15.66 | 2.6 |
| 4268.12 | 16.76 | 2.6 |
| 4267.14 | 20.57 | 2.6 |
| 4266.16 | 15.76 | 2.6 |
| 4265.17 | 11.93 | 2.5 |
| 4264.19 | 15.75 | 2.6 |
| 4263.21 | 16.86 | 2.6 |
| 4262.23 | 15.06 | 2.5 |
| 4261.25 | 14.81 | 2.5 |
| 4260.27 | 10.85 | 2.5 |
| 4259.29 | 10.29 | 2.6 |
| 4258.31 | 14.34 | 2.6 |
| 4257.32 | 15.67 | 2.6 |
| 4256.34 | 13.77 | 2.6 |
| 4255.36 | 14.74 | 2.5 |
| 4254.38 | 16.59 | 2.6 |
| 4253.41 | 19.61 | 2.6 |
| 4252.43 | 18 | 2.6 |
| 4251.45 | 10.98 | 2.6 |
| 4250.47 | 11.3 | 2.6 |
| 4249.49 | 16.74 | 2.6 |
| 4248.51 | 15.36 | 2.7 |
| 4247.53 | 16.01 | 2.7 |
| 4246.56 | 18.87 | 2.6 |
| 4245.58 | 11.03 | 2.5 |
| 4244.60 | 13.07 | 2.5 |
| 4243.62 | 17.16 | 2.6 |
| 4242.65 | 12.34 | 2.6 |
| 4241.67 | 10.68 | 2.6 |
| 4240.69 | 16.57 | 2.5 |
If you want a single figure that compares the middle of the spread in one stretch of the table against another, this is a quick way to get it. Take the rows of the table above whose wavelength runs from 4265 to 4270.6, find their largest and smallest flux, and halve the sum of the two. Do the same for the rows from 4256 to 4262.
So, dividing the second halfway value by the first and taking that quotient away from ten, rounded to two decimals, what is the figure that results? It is 9.20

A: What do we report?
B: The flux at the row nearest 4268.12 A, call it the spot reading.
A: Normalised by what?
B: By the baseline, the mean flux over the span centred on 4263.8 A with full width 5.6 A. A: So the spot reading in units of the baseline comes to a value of 1.12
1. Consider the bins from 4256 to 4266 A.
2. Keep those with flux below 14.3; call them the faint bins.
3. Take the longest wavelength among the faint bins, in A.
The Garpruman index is 4265.17 A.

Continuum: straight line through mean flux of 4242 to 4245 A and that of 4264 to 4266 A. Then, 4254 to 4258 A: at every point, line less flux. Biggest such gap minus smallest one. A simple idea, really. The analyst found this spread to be 3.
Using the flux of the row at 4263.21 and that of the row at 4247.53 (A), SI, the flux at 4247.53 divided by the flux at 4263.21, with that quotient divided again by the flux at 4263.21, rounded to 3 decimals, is 0.056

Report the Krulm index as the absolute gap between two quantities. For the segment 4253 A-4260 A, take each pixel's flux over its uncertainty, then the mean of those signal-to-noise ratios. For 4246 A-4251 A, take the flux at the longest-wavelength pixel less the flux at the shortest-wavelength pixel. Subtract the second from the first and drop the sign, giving 13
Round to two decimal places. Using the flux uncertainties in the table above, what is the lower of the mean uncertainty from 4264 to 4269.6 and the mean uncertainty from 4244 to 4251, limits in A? 2.58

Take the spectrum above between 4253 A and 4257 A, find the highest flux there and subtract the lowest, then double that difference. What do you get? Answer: 12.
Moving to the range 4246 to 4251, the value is 15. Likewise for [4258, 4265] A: 13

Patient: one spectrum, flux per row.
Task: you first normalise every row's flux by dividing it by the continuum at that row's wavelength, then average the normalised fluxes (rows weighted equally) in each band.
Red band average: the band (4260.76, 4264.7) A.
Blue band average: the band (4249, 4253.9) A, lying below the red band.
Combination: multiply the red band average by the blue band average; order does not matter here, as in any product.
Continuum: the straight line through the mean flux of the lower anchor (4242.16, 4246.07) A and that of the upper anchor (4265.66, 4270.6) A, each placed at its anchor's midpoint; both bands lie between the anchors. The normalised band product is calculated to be 0.99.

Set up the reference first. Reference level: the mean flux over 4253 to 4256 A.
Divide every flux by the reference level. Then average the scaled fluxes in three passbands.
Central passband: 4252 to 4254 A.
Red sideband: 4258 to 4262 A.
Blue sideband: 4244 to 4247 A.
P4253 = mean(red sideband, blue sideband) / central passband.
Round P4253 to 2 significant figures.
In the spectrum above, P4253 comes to 0.72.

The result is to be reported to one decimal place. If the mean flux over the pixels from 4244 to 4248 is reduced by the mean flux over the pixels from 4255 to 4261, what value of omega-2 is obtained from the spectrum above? 1.5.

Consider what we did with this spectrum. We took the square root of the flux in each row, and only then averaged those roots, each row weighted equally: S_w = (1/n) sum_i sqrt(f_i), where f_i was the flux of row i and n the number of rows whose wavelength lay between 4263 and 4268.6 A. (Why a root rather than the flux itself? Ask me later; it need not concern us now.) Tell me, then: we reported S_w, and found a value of 4.02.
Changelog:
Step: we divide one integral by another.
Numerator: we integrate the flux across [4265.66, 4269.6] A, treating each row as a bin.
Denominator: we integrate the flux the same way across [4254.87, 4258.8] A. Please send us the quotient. 1.2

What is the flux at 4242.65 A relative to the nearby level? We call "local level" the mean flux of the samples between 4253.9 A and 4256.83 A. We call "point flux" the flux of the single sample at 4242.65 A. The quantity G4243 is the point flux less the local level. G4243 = -2.7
